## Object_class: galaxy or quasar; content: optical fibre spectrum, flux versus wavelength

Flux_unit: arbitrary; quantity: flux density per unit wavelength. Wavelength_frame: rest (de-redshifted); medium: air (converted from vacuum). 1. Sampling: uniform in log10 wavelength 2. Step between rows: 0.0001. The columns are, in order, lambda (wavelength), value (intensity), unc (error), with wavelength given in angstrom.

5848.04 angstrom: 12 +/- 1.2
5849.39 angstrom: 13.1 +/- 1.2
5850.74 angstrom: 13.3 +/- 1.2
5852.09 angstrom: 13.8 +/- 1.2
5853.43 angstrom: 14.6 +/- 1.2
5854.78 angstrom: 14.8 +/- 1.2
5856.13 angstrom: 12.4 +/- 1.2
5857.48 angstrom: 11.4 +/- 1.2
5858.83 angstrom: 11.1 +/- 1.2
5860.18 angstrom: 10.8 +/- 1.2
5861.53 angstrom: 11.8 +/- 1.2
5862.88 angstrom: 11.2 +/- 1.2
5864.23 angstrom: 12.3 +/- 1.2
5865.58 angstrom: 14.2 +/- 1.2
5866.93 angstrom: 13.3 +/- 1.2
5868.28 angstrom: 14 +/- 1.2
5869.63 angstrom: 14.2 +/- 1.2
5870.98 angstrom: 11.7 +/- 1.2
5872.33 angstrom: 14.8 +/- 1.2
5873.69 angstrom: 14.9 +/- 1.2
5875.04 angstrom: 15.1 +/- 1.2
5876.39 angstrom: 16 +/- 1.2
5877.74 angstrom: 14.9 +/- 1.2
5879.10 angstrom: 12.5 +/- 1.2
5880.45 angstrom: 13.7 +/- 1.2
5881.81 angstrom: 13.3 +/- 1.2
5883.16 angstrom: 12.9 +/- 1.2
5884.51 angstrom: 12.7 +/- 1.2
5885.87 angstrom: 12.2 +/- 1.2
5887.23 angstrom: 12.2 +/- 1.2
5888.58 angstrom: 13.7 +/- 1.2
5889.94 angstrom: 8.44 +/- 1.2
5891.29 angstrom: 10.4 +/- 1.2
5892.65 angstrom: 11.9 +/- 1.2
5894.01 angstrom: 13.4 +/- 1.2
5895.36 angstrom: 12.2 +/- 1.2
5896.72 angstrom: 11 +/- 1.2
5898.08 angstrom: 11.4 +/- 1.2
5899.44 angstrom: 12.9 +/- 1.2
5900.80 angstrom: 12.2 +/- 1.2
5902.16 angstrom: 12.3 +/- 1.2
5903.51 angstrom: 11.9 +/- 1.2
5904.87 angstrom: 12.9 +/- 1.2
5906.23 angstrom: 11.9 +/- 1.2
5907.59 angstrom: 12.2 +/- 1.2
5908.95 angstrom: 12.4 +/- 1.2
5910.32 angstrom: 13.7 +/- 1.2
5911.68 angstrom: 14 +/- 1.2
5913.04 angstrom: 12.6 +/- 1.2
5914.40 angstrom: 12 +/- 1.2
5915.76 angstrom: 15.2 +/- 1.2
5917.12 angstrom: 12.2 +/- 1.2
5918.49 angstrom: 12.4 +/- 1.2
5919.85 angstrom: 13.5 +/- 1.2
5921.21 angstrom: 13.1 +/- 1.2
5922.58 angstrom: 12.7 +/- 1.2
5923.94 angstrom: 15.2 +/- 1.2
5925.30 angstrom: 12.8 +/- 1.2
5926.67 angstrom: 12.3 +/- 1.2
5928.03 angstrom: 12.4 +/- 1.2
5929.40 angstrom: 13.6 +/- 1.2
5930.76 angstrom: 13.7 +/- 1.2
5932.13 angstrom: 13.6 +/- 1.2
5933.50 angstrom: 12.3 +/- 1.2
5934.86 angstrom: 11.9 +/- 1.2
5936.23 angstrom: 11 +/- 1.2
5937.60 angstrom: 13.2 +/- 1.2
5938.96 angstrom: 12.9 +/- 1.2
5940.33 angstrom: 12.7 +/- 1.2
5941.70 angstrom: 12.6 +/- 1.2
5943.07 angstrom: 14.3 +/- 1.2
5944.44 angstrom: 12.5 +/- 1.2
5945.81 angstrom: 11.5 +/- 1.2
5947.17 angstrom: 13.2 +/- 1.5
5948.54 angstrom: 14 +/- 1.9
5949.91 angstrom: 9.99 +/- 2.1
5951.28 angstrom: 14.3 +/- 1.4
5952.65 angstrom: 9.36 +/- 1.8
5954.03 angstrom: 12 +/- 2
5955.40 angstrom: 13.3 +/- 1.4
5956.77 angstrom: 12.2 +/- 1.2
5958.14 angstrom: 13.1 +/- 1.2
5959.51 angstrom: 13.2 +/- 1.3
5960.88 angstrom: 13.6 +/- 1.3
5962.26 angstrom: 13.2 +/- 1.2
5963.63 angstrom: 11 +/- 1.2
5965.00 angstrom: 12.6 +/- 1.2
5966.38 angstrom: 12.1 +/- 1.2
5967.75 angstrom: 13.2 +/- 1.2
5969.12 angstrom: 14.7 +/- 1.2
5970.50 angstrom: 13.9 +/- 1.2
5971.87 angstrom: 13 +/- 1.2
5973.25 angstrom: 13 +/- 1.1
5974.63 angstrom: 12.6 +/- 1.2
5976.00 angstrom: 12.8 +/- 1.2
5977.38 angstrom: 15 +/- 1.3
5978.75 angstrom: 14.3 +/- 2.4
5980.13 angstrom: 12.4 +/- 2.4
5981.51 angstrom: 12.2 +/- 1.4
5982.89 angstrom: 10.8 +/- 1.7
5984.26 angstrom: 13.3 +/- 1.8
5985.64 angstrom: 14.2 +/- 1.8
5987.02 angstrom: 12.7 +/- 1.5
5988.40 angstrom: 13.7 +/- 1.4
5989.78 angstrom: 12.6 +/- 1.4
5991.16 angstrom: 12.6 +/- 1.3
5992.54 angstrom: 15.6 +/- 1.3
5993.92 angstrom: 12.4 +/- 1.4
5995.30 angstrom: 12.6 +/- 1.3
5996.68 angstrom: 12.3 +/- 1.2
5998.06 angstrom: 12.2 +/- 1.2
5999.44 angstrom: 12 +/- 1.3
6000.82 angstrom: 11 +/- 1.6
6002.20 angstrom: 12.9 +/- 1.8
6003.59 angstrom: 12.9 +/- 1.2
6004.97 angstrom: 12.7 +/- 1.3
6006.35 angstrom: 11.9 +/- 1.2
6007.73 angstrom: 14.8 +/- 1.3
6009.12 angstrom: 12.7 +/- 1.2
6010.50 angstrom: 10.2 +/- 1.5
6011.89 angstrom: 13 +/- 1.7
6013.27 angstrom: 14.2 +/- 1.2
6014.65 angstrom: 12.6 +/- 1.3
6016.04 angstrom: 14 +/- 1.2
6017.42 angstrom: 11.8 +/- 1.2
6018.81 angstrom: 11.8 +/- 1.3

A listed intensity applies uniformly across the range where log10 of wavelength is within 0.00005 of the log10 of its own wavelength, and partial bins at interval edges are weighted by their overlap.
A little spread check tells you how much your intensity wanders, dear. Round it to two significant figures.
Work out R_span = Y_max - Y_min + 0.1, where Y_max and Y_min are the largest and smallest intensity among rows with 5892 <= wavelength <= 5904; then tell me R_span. 2.5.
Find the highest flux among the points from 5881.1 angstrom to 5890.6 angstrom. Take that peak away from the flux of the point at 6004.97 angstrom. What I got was -1.0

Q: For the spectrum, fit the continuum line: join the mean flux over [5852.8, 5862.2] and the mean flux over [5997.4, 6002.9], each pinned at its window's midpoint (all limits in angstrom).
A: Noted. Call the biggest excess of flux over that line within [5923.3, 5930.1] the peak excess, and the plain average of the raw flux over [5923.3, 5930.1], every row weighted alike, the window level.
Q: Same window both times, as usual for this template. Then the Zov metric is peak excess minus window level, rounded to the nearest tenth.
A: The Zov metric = -10.3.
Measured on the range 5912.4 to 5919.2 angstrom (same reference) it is -9.9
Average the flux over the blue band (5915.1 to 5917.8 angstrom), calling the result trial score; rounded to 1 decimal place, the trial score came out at 13.7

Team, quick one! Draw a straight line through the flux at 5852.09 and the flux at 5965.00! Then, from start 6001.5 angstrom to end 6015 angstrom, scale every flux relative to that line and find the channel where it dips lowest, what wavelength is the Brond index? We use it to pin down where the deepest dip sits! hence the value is 6010.50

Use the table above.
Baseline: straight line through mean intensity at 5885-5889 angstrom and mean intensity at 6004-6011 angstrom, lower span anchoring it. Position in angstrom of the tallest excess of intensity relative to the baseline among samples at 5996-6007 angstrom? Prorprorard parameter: 6003.59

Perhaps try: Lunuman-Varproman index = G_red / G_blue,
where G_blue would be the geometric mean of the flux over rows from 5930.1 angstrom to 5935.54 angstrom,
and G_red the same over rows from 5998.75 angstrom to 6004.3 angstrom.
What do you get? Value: 0.95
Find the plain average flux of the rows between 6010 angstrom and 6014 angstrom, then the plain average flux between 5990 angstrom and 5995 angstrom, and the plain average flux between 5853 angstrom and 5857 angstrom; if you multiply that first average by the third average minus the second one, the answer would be 5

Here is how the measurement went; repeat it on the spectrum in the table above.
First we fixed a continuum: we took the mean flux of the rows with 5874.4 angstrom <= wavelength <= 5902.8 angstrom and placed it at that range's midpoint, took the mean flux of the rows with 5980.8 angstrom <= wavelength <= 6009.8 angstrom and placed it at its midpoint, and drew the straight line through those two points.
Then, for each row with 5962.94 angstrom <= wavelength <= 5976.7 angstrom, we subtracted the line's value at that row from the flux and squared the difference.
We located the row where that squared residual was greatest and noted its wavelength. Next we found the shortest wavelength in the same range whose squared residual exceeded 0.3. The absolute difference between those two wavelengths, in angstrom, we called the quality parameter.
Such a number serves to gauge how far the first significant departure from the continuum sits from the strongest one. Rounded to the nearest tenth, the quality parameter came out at 5.5 angstrom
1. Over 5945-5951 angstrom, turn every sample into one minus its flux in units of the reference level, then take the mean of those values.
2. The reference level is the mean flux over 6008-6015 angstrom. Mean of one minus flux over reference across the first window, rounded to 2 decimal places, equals 0.03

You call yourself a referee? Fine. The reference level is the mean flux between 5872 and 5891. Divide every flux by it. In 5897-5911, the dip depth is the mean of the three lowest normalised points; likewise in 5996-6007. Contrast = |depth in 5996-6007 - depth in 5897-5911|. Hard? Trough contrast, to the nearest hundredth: 0.01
